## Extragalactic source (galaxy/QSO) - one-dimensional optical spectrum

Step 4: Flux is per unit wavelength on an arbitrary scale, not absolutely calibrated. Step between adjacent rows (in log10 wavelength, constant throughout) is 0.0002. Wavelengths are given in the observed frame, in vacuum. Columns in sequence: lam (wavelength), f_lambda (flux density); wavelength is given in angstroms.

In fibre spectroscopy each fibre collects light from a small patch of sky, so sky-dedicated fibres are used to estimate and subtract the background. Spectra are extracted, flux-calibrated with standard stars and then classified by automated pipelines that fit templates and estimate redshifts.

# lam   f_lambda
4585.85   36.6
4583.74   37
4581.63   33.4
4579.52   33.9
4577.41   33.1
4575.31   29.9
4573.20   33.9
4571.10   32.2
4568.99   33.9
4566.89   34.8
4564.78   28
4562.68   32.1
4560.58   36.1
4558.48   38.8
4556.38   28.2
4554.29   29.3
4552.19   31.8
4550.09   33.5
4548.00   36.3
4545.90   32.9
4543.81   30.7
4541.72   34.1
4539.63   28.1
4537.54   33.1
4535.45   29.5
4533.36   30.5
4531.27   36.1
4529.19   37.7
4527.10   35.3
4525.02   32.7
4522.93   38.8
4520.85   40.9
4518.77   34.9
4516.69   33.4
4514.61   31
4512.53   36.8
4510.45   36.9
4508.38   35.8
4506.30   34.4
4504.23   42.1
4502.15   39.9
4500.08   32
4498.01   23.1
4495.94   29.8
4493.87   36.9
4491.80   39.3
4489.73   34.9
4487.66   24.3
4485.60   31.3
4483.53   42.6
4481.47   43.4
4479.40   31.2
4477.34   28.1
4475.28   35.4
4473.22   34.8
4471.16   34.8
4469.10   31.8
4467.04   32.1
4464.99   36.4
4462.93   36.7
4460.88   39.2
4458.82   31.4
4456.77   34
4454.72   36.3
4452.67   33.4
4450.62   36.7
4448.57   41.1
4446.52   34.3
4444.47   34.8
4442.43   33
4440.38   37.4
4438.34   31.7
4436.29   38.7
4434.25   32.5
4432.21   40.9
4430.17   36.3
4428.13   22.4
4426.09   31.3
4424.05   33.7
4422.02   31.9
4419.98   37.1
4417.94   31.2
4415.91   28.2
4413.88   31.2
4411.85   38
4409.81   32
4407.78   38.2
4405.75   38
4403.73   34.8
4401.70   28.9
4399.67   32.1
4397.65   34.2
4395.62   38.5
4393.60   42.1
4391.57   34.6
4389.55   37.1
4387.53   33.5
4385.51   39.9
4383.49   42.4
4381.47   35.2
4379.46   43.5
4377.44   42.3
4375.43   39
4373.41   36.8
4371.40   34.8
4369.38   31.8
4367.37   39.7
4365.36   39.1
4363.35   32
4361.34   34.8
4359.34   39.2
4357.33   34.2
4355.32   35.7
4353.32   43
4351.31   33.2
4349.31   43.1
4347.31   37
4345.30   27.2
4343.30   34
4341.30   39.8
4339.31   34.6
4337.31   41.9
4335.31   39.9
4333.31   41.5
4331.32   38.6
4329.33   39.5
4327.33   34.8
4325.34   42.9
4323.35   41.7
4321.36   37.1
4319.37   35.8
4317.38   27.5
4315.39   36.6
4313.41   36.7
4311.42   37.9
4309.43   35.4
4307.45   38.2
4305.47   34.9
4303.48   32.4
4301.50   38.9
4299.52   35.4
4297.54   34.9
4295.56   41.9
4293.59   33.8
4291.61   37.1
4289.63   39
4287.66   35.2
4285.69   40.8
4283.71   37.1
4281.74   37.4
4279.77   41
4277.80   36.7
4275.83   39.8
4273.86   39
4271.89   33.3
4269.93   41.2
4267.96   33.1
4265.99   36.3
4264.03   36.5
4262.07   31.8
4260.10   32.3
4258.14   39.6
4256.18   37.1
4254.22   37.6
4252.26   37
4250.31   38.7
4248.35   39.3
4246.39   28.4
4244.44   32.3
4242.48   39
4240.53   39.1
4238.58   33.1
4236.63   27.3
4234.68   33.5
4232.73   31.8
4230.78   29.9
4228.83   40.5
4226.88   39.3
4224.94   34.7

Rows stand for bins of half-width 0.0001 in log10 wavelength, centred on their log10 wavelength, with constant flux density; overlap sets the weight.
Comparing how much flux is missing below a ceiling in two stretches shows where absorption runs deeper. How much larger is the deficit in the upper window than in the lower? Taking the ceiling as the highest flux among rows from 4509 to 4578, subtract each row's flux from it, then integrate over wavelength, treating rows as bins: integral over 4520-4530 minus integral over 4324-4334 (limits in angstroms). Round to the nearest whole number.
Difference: 25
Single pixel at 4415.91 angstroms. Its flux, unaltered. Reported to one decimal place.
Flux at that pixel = 28.2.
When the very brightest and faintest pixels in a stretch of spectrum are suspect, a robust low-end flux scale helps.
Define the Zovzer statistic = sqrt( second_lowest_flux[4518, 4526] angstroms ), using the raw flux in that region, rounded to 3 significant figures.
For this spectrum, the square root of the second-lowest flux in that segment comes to 5.91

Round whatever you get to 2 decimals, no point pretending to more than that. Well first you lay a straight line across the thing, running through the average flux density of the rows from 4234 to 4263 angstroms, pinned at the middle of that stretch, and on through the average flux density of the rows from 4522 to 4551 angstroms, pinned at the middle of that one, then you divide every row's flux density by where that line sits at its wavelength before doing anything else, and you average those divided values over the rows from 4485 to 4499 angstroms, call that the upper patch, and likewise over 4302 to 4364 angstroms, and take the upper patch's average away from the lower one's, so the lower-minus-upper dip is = 0.13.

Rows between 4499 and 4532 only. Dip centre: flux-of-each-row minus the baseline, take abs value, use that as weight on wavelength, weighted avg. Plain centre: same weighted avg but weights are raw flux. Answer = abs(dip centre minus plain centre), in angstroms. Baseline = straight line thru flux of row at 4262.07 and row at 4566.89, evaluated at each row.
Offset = 1.6 angstroms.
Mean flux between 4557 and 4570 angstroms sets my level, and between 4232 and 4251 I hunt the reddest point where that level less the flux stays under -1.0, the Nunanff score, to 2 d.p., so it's 4250.31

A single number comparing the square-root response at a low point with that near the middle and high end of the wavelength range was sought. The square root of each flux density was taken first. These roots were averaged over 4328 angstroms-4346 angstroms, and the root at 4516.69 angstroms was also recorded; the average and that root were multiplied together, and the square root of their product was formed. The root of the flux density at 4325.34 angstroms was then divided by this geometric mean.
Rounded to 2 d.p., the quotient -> 1.10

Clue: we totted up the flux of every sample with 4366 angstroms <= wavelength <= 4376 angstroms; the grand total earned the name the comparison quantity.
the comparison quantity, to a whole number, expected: 182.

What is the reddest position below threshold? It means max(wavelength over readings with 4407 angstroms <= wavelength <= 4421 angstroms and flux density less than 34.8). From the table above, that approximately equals 4417.94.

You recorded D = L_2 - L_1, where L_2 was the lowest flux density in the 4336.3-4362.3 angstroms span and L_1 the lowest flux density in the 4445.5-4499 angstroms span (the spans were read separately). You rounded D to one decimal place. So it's 4.1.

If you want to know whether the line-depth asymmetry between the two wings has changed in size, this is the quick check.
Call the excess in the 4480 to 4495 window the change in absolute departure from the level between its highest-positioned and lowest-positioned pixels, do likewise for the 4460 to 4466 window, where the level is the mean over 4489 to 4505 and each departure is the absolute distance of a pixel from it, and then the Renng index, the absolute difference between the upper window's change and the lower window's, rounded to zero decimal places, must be 4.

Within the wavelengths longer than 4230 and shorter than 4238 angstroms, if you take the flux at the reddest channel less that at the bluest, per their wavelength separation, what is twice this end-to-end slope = -0.9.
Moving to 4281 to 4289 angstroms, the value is -0.7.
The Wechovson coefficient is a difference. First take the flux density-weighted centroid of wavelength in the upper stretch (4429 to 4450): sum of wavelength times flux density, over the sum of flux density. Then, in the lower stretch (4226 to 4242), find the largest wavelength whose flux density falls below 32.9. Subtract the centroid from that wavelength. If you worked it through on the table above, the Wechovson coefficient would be -202.7 angstroms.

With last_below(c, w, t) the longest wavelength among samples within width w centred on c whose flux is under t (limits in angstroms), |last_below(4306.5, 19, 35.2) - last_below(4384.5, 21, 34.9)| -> 86.1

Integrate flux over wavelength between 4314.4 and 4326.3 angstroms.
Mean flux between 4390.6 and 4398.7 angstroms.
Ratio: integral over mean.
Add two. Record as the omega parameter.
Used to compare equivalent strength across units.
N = 13.8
